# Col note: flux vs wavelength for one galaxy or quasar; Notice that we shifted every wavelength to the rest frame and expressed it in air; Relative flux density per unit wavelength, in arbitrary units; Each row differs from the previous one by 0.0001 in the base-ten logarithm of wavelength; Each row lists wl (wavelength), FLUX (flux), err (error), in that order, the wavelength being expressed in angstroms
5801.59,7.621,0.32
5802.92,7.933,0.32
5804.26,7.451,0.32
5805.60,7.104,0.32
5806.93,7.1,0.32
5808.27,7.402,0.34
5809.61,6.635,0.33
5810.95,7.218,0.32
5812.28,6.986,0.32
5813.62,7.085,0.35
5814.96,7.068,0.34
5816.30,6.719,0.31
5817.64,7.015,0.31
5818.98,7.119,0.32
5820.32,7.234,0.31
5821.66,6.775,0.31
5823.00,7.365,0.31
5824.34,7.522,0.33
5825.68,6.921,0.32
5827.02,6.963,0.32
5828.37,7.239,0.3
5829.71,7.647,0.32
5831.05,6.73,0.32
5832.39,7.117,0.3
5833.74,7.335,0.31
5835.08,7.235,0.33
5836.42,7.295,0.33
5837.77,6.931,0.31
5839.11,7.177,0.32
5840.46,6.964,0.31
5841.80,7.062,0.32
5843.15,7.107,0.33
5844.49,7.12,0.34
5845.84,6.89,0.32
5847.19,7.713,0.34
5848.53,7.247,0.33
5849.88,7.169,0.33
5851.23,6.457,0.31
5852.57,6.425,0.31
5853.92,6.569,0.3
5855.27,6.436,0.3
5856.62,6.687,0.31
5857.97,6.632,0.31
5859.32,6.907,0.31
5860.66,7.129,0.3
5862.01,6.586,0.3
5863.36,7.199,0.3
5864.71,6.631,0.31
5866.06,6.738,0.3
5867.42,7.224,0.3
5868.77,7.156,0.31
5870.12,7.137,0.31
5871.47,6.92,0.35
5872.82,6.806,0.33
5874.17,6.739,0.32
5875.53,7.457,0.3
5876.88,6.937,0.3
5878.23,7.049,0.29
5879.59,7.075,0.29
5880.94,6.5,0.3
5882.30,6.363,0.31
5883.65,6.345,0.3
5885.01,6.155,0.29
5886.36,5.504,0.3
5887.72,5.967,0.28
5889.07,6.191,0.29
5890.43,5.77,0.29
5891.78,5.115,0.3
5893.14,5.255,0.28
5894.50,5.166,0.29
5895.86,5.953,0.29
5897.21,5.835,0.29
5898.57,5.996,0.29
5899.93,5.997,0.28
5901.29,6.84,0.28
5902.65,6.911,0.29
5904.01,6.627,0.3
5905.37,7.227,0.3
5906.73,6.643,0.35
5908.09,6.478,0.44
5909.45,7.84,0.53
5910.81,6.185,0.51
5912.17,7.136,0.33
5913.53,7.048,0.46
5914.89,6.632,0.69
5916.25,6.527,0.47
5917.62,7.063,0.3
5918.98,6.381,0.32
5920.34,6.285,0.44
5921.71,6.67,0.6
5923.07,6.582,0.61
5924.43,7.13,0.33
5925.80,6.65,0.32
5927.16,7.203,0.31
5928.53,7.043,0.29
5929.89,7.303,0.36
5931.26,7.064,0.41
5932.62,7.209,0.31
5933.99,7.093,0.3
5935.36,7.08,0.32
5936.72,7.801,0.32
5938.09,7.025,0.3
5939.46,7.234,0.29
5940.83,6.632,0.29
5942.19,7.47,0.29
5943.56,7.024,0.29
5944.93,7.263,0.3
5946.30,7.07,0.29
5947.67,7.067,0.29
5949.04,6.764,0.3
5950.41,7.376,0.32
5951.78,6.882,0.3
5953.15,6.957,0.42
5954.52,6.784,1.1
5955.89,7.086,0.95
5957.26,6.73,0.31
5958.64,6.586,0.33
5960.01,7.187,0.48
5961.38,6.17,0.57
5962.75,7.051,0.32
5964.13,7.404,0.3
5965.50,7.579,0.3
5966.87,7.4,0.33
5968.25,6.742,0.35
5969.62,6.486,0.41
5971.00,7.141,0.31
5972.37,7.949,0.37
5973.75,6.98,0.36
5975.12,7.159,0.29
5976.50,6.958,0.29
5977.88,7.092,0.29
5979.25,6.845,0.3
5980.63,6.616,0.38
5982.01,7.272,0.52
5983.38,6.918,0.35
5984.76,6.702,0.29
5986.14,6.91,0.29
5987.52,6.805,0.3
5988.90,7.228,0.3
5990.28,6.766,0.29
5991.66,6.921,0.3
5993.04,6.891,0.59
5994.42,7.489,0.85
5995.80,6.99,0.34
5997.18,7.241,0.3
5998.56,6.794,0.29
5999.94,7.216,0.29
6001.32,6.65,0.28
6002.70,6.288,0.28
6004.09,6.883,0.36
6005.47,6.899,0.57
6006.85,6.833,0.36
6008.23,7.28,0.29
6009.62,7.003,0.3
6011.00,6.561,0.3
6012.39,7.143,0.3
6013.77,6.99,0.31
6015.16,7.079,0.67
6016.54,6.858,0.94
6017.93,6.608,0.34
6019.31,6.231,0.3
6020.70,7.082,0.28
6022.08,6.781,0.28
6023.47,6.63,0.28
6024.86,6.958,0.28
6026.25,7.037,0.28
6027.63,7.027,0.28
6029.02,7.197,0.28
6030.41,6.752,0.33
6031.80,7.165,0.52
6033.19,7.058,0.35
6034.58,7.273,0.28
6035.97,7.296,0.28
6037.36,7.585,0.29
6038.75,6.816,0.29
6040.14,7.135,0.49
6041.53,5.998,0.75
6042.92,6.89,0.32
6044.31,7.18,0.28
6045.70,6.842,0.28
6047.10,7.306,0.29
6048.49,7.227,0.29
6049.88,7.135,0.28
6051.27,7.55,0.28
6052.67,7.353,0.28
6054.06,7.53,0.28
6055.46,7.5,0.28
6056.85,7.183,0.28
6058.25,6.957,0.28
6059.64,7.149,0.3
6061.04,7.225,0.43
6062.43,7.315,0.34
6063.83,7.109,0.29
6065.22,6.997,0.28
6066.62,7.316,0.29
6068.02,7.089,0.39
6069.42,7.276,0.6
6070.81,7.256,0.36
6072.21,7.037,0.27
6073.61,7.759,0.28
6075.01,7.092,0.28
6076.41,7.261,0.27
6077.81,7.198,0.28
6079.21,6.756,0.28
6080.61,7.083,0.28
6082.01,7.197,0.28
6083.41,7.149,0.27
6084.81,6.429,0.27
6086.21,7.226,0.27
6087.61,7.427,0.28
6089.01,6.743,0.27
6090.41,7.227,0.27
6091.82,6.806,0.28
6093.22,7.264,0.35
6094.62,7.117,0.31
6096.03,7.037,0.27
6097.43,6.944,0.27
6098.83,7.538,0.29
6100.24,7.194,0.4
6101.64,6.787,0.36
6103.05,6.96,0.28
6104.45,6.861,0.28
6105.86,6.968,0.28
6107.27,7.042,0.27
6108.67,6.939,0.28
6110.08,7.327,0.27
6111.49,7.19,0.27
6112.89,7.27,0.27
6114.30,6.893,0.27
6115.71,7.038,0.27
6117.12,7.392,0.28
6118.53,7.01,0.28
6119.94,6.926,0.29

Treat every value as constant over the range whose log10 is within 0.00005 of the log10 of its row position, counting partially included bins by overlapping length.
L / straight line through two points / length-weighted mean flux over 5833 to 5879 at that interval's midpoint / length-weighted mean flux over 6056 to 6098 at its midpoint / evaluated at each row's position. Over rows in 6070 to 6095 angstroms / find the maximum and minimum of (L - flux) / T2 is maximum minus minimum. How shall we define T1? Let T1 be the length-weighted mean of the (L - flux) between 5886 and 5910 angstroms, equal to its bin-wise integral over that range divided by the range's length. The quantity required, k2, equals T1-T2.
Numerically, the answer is -0.52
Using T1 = 0.82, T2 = 1.34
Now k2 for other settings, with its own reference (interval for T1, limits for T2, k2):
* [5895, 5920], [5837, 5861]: -0.90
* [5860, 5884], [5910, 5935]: -1.02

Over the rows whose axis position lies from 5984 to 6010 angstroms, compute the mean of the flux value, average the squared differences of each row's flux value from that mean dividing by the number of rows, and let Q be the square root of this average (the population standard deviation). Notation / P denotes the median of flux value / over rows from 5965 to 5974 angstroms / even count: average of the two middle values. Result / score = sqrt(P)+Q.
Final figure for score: 2.94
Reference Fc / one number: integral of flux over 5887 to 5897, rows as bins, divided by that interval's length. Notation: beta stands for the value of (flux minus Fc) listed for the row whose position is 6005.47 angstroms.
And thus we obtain 1.3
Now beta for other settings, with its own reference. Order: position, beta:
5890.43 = 0.1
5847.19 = 2.1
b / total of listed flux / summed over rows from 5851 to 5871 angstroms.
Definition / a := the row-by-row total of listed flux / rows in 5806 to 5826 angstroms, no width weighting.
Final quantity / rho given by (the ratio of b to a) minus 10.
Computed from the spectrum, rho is -9.04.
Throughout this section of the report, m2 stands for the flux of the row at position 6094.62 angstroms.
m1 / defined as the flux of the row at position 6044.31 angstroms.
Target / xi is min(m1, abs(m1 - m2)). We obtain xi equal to 0.06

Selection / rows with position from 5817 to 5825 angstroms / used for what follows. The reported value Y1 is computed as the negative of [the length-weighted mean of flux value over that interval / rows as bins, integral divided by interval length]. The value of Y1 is -7.17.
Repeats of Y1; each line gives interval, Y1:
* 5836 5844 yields -7.08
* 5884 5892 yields -5.85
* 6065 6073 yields -7.17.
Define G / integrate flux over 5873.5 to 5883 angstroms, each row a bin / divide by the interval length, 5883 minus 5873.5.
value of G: 6.9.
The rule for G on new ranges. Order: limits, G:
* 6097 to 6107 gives 7.0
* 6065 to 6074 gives 7.2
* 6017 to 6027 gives 6.8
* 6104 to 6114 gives 7.1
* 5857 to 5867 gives 6.8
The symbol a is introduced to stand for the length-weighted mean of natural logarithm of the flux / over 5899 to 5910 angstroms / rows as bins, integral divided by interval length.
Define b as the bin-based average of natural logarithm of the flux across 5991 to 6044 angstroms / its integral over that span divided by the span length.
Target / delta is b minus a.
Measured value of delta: 0.024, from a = 1.91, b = 1.94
